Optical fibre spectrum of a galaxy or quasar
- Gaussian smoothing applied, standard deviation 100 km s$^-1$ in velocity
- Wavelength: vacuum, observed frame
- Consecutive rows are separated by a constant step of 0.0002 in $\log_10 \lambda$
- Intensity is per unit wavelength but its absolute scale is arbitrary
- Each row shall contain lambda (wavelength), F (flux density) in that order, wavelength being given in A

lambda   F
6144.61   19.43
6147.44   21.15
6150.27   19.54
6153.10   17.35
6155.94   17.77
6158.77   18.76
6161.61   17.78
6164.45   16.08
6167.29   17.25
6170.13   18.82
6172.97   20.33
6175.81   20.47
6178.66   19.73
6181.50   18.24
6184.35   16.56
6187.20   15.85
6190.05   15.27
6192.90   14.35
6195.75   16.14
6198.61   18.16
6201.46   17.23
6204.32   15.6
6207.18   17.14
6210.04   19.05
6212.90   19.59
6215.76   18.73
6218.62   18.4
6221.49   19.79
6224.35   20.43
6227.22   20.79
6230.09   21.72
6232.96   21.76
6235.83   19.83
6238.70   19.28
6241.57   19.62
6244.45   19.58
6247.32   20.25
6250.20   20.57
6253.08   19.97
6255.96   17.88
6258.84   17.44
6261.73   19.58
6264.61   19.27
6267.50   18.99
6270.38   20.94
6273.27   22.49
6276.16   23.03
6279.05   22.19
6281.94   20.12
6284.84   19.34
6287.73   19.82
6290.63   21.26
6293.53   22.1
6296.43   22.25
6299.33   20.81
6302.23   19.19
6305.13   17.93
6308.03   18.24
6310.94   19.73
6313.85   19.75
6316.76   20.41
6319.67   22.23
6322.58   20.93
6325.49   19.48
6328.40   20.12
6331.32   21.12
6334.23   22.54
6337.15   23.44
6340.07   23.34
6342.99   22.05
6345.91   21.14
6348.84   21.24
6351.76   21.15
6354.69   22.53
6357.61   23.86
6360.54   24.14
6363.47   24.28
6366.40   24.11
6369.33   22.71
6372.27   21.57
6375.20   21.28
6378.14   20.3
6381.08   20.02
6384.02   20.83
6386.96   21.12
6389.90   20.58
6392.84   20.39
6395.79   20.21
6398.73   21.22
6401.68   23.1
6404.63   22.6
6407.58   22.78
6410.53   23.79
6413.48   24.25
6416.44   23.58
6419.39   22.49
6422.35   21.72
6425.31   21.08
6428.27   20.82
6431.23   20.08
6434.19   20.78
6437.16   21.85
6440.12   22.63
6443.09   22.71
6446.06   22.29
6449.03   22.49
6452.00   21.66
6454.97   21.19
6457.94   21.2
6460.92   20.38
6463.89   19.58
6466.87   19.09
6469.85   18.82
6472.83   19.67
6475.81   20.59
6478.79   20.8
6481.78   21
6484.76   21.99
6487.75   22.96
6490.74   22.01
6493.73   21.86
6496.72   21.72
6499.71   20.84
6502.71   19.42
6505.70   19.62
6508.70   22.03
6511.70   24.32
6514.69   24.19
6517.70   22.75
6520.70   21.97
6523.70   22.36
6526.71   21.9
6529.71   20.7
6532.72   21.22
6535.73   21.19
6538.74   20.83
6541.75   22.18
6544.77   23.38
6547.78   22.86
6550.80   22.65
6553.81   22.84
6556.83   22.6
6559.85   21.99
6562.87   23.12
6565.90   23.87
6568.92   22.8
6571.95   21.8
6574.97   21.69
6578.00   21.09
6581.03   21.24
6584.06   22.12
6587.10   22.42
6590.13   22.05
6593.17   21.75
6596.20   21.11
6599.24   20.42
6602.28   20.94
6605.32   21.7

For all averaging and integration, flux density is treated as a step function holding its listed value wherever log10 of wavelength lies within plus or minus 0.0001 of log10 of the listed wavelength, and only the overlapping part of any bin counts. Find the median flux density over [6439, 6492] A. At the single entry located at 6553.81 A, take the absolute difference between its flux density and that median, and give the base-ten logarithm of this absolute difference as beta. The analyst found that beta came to 0.216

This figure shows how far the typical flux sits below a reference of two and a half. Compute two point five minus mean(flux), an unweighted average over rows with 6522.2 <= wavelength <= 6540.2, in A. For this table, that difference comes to -18.9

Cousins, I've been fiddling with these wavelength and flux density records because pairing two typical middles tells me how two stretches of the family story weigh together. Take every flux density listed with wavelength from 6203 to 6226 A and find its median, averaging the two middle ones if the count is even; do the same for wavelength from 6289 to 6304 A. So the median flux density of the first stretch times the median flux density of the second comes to 402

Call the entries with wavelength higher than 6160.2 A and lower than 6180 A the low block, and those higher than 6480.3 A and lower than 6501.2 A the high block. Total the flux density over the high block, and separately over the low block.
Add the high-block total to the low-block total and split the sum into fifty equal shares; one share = 5.66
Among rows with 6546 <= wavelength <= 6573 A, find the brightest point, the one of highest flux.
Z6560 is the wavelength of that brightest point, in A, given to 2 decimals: 6565.90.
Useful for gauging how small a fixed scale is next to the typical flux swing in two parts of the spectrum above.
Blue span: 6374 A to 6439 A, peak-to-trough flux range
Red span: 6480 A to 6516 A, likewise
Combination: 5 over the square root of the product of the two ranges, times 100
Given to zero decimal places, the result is 110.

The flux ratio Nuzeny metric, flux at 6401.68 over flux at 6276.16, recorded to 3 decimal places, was 1.003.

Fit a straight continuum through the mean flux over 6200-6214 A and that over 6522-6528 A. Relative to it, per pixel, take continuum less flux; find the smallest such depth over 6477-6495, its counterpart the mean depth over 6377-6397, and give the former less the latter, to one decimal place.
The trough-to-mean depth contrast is -1.1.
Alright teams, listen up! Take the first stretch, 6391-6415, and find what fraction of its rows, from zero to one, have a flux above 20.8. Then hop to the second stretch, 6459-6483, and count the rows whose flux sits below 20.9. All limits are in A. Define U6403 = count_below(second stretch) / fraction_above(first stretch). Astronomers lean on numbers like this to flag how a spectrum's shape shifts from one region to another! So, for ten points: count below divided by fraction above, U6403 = 9.3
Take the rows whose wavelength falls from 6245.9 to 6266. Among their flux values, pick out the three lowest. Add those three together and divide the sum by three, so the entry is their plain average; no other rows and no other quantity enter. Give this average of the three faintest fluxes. 18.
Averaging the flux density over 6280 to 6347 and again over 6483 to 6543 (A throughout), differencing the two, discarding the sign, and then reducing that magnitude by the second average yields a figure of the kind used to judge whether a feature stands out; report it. -20.8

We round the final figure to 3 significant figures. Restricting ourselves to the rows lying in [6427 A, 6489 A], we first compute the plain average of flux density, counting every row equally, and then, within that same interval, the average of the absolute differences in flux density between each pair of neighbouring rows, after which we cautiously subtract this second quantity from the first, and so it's 20.5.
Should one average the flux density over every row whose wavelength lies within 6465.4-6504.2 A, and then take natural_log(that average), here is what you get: 3.036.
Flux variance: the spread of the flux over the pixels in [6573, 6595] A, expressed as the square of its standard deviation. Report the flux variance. 0.2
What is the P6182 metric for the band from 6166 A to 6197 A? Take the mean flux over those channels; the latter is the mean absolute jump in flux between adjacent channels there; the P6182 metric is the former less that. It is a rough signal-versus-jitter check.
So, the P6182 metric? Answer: 16.4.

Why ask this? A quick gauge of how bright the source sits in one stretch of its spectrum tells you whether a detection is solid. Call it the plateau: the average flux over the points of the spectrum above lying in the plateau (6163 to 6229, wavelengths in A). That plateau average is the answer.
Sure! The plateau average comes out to 18.0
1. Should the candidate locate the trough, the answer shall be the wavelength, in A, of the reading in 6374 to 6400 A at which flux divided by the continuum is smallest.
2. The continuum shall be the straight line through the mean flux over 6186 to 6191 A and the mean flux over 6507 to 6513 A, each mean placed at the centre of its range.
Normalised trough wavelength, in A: 6395.79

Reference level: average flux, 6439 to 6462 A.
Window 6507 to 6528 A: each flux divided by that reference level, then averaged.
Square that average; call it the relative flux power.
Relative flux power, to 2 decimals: 1.09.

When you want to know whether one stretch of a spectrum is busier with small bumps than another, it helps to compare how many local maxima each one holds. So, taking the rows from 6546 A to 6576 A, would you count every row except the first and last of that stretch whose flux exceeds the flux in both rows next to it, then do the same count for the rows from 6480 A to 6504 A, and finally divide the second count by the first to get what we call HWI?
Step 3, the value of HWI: 0.50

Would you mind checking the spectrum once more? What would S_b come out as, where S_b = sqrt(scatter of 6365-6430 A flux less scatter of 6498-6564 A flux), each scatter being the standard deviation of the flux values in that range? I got 0.26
